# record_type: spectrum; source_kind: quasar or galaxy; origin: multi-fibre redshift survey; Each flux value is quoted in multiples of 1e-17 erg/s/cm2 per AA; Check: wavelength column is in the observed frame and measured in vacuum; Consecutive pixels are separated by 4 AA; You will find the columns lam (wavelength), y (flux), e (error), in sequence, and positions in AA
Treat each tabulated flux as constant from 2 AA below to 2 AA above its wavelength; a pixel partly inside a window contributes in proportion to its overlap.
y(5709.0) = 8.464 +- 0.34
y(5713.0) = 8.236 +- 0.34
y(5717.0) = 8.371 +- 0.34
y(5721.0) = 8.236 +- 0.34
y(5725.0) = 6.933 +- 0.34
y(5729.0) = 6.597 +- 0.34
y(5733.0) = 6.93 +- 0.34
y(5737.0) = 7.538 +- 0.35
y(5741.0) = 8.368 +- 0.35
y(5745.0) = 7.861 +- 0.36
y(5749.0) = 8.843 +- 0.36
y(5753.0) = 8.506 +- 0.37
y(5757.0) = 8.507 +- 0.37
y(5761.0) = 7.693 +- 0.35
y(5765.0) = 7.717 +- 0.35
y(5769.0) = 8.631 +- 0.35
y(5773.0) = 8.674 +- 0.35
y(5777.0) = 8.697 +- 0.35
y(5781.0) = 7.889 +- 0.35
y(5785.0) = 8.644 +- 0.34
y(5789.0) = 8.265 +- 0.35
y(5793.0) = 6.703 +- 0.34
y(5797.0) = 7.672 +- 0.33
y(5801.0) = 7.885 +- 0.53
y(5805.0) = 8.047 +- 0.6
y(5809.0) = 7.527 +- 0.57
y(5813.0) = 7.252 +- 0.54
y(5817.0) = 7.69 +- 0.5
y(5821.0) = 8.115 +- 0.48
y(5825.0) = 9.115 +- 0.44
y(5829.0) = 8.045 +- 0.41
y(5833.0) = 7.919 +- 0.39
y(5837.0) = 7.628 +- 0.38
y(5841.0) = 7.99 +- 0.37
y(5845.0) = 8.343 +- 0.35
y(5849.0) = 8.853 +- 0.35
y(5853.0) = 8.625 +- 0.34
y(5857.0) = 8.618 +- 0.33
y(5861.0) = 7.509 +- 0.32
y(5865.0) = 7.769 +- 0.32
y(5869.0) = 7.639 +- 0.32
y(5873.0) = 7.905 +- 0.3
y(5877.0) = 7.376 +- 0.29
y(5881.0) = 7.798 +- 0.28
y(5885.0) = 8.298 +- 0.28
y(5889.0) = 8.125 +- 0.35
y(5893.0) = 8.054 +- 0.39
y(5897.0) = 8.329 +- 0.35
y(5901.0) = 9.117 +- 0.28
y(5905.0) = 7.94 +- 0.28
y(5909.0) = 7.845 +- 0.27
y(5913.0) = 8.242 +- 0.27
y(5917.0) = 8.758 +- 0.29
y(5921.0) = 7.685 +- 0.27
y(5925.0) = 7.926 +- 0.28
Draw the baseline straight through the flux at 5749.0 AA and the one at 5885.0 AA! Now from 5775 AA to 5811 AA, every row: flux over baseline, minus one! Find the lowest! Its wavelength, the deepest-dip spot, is 5793.0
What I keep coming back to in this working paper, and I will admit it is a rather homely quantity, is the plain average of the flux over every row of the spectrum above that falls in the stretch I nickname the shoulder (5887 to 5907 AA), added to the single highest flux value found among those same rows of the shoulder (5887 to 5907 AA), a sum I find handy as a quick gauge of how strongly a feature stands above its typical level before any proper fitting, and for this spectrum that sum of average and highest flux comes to 17.4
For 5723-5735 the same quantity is 13.8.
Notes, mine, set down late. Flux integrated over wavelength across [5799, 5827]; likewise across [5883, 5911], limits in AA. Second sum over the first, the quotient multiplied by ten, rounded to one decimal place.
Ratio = 10.4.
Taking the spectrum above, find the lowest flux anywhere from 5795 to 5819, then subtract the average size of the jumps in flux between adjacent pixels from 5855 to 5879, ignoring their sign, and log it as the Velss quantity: 6.8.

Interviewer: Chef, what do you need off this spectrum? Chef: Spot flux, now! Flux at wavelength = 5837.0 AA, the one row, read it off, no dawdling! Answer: 7.628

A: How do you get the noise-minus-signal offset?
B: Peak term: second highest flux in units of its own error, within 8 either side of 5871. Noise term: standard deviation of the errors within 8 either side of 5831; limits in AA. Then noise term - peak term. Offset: -25.4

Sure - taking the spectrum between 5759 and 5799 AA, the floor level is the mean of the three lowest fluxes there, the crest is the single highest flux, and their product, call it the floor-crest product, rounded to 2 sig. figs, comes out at 64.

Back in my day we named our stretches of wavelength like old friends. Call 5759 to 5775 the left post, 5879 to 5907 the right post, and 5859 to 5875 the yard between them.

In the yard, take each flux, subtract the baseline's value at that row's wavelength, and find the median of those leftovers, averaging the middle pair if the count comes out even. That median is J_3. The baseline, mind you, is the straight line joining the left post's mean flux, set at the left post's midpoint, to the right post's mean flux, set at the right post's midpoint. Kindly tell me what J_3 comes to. -0.52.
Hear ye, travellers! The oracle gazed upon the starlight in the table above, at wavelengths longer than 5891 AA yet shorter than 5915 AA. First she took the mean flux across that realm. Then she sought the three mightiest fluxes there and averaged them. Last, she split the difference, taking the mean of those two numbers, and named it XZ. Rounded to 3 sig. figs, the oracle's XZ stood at 8.41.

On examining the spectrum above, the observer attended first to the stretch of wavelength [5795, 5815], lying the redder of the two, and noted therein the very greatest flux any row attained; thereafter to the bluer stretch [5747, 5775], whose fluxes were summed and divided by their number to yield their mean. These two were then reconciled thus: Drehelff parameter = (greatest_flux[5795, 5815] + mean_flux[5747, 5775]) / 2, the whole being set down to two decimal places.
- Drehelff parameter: 8.21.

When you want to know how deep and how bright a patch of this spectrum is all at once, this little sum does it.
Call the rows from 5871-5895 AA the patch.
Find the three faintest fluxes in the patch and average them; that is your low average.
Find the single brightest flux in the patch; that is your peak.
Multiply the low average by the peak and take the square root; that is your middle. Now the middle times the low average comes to 61.5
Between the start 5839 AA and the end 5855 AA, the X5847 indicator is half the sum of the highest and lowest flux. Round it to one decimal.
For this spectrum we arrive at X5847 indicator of 8.4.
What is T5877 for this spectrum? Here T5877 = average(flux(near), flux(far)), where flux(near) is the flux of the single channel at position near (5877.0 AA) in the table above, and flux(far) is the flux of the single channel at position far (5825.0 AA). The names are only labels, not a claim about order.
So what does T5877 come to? 8.2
